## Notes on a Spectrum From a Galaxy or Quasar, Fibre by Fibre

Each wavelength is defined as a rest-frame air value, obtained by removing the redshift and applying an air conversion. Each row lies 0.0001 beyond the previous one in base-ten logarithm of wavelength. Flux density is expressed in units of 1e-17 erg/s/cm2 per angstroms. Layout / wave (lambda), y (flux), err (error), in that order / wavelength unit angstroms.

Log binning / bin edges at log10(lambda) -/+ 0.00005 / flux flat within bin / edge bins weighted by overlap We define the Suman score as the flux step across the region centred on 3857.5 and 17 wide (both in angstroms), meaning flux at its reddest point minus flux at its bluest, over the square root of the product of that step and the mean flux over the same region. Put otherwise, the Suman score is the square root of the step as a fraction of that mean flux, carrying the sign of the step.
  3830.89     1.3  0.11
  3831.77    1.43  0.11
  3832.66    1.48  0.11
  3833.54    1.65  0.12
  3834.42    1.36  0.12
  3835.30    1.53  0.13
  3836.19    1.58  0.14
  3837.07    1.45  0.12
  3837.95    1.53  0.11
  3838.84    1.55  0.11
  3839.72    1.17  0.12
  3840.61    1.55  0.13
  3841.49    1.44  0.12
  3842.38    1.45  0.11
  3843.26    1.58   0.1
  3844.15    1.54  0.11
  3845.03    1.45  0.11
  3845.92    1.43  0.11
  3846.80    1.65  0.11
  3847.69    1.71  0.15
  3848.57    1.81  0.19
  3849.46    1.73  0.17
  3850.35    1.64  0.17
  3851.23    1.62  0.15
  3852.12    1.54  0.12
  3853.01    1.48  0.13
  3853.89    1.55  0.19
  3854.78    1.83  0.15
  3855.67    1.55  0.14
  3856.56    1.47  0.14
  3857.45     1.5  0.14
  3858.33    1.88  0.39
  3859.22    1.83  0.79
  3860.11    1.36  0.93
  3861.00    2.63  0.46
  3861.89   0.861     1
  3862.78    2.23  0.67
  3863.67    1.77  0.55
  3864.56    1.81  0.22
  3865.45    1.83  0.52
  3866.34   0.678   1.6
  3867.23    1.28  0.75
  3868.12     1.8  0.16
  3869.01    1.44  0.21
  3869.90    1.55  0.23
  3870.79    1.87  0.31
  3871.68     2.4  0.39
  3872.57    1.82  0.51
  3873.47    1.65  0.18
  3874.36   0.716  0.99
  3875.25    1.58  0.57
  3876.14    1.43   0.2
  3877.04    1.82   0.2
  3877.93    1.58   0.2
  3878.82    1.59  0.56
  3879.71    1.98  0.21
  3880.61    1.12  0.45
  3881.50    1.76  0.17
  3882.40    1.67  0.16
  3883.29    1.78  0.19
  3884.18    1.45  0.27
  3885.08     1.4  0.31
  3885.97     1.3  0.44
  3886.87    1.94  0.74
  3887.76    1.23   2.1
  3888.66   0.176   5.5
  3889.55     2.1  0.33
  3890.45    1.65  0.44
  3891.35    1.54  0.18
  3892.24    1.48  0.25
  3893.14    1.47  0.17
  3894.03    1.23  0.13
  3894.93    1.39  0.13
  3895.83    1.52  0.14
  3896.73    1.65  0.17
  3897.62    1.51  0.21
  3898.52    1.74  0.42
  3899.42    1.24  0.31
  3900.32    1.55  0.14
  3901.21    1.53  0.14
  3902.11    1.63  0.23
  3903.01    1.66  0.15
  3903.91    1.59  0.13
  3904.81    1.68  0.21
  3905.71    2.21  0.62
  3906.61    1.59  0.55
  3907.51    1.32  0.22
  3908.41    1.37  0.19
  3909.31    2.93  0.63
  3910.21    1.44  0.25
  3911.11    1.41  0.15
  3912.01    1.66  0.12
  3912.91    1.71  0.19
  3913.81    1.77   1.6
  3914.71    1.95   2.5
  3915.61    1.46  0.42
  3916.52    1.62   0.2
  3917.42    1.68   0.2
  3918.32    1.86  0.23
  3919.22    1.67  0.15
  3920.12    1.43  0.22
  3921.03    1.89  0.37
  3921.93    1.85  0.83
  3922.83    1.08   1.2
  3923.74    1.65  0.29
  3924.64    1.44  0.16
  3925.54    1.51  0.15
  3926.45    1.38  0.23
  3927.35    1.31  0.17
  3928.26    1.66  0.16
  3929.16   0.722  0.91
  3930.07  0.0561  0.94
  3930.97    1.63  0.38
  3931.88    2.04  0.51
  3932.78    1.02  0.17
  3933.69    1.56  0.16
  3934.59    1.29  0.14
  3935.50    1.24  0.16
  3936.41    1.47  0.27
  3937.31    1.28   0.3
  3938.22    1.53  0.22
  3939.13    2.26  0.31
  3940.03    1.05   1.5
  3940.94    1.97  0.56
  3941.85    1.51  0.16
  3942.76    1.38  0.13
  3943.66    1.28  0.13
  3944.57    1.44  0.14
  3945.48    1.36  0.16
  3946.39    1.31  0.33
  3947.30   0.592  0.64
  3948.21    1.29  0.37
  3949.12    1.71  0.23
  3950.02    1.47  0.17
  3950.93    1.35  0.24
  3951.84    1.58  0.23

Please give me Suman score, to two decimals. 0.24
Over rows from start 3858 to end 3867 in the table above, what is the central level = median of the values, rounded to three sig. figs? 1.82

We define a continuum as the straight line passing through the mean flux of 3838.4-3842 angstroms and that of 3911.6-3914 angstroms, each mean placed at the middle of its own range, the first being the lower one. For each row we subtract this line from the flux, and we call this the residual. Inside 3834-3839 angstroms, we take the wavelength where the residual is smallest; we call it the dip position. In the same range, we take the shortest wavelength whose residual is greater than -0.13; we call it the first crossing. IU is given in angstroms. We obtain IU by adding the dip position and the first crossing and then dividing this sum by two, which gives 3834.4 angstroms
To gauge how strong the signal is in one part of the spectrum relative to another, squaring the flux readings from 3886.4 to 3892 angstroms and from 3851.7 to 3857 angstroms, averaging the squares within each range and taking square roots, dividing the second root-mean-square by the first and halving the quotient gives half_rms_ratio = 0.501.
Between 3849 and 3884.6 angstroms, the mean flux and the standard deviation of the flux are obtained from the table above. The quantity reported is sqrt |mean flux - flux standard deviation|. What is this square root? 1.12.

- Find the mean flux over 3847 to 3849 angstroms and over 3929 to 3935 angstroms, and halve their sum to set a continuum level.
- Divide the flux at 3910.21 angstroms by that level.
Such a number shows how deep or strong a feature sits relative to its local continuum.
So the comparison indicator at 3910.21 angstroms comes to 1.0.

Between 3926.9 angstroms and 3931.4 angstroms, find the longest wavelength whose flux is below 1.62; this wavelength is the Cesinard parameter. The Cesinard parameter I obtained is 3930.07 angstroms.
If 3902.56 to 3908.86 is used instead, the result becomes 3908.41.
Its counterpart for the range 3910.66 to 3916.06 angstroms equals 3915.61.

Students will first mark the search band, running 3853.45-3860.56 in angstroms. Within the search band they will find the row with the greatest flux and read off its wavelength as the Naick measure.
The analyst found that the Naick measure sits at 3858.33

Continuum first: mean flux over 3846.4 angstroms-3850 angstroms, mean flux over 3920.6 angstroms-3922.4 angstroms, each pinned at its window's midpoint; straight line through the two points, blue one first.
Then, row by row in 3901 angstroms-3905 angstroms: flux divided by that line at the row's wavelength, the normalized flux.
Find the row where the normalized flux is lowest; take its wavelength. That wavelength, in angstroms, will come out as 3901.21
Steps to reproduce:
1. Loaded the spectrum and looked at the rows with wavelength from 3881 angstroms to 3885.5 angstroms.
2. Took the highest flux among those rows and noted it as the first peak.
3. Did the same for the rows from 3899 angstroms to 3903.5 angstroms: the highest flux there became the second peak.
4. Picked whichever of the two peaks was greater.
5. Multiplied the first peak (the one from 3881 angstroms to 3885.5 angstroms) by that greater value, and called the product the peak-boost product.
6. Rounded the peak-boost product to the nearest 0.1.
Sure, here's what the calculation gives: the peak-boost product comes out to 3.2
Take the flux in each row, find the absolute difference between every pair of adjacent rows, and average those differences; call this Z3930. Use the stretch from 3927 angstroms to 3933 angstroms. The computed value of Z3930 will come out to 0.83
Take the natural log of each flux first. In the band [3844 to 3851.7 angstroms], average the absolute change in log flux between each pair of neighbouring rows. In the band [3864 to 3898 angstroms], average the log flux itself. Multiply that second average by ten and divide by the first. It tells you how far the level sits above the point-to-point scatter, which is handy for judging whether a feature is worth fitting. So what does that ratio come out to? 70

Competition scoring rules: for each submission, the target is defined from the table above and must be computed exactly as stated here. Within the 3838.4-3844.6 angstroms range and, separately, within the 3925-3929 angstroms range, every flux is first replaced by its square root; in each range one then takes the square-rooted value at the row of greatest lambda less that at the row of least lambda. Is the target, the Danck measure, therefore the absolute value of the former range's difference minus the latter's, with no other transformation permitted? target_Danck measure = 0.064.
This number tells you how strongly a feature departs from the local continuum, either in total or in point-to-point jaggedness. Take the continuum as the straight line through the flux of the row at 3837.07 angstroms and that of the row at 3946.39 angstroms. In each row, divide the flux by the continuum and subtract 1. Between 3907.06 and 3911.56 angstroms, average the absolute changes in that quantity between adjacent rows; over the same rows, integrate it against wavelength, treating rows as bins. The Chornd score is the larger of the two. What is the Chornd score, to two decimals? 1.12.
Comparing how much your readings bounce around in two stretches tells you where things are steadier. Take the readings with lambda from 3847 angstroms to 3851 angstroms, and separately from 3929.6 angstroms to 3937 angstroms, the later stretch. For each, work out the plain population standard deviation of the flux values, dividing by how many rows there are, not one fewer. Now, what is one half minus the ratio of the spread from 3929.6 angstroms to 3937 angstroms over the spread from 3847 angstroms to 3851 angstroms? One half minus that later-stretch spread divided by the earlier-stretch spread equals -8.5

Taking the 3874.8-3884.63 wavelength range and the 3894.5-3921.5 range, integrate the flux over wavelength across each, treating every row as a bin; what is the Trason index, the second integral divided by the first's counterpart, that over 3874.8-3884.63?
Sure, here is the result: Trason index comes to 2.8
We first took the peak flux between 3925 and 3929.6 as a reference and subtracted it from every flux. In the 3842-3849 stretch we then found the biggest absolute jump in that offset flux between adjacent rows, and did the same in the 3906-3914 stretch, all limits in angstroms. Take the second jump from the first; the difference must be -1.3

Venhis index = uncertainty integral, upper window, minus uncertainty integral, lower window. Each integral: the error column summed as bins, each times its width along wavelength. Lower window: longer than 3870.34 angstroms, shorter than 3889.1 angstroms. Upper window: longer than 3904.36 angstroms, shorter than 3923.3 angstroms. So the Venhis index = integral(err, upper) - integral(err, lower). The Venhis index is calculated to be -3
